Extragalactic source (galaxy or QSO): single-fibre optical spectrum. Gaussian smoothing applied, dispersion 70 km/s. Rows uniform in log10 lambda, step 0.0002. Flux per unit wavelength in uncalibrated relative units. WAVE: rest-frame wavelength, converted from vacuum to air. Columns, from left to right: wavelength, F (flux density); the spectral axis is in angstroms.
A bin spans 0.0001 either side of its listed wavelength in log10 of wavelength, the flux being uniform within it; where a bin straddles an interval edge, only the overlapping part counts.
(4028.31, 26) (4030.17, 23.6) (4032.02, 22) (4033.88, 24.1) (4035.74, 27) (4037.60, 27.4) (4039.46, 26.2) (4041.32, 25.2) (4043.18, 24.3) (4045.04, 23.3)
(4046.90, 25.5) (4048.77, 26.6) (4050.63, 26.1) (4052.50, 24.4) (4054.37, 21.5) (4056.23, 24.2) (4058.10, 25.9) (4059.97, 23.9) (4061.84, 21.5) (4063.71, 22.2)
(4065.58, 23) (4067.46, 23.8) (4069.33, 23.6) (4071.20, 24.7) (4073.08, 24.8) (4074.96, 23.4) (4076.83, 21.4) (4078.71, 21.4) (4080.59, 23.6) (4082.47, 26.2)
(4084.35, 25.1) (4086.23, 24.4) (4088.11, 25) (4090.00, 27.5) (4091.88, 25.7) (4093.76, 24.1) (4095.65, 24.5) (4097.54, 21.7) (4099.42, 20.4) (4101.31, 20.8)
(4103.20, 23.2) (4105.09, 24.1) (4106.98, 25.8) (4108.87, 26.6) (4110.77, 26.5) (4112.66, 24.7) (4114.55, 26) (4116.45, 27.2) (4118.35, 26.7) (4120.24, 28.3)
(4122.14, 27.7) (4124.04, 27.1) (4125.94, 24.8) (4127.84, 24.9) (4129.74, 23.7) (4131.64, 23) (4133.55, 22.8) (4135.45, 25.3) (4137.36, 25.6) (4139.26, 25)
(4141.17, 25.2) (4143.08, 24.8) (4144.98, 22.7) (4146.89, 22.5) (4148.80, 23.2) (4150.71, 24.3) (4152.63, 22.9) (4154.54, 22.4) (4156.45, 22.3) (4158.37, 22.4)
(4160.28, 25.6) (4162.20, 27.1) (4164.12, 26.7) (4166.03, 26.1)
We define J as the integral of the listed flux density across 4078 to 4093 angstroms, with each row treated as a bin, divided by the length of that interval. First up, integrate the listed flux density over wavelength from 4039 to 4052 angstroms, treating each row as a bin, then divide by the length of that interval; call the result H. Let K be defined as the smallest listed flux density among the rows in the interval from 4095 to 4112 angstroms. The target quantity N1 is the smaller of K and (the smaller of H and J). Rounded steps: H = 25.3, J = 24.9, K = 20.4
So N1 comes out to 20.4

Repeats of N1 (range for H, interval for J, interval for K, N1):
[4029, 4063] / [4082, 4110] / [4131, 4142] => 22.8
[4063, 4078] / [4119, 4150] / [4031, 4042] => 22.0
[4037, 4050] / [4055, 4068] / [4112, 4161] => 22.3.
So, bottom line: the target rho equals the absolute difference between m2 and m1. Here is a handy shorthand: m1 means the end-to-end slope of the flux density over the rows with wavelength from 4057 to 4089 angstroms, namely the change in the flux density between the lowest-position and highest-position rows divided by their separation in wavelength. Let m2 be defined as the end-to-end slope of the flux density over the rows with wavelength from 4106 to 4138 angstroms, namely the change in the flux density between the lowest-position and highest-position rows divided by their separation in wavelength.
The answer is 0.02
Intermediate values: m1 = -0.03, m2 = -0.01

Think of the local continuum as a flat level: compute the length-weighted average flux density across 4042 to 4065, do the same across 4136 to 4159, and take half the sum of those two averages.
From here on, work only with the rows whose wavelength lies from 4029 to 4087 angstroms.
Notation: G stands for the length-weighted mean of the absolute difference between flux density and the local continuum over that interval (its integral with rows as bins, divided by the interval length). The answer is 1.4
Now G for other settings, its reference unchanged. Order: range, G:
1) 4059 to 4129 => 1.7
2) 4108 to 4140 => 2.0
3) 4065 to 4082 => 1.0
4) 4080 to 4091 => 1.6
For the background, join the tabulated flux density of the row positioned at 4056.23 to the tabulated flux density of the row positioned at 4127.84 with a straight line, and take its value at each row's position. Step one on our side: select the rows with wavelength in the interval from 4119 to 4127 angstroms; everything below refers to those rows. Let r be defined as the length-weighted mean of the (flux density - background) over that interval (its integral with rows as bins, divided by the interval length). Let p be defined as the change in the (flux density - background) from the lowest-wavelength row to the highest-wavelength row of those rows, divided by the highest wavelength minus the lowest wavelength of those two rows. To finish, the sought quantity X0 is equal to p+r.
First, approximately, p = -0.62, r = 2.1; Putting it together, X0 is 1.5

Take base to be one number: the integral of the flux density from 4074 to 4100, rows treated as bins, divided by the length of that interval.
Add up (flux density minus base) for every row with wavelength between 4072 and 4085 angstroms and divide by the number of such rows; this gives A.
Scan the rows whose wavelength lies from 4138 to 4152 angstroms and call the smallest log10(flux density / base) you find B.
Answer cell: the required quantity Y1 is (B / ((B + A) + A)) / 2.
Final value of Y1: 0.03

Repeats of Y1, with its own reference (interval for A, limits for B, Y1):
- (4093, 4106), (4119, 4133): 0.00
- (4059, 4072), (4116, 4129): -0.01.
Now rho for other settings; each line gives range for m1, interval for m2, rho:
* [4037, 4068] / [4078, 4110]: 0.29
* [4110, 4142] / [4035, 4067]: 0.09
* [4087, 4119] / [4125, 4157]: 0.14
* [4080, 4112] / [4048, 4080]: 0.27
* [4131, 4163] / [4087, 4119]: 0.08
